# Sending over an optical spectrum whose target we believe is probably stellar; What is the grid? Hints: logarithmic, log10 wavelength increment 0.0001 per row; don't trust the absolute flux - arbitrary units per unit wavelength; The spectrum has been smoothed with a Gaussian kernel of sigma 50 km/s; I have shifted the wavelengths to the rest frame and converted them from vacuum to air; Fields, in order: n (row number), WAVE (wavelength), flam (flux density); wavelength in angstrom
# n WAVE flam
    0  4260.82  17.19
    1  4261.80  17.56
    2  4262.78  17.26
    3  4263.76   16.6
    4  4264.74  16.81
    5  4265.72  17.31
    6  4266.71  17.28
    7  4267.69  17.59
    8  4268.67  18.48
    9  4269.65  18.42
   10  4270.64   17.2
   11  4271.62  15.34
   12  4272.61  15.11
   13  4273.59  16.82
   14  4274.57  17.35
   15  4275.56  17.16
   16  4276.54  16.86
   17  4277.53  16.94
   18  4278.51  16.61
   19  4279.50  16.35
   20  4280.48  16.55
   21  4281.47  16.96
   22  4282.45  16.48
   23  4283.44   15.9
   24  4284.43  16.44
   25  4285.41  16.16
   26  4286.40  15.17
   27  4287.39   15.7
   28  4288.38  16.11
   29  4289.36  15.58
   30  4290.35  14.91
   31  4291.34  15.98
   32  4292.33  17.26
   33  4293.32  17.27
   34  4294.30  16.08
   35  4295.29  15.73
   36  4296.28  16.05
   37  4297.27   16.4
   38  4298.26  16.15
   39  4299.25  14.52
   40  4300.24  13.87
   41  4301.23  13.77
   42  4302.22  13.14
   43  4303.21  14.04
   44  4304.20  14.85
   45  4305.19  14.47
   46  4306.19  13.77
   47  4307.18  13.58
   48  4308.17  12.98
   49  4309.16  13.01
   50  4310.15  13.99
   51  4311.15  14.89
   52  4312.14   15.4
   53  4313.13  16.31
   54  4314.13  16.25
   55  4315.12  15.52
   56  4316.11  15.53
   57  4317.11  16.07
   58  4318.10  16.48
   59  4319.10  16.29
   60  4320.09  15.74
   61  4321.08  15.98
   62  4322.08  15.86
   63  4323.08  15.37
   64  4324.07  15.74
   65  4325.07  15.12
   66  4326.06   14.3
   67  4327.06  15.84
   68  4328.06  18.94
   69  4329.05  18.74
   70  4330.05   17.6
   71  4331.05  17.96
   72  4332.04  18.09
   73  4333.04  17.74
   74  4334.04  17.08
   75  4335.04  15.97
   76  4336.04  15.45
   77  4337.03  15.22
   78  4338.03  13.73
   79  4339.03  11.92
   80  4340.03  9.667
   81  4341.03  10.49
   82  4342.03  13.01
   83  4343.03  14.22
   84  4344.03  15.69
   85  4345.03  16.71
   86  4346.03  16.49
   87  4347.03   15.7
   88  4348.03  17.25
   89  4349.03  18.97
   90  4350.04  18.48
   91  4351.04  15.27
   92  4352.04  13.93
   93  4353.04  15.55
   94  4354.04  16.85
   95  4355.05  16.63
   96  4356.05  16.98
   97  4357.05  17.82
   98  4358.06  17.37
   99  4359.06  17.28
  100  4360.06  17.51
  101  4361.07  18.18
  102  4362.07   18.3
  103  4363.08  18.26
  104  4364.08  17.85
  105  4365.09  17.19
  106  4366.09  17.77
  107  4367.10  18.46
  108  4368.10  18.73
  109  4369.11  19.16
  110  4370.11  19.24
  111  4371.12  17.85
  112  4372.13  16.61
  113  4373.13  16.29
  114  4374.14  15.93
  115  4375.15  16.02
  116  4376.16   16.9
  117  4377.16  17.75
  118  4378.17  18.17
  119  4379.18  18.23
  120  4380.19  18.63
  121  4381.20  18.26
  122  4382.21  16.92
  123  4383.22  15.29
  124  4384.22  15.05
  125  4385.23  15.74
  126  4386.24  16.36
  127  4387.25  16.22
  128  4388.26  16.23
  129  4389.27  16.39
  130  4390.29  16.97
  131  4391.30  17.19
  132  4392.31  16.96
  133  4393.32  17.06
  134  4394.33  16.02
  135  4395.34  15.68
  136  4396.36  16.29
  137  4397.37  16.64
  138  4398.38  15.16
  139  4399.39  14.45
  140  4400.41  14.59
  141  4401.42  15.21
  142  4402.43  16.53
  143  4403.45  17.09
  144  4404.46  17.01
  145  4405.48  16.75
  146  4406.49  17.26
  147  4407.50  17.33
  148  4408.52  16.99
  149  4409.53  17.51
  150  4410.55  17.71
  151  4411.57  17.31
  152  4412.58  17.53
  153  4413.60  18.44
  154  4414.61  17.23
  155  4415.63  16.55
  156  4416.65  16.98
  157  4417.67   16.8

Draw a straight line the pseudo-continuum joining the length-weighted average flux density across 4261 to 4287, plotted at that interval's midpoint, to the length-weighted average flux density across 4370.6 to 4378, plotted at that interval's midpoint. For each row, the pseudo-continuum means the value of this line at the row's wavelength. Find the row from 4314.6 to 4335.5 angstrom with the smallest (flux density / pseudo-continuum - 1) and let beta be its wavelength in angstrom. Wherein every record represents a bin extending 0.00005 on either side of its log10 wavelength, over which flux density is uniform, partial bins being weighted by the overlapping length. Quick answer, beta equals 4326.06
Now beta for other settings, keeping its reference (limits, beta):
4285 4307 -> 4302.22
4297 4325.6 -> 4308.17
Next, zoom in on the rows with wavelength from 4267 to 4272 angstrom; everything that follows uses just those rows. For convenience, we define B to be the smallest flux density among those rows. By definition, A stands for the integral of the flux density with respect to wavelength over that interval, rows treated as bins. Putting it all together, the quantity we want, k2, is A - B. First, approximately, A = 87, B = 15.34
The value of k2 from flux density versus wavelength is 72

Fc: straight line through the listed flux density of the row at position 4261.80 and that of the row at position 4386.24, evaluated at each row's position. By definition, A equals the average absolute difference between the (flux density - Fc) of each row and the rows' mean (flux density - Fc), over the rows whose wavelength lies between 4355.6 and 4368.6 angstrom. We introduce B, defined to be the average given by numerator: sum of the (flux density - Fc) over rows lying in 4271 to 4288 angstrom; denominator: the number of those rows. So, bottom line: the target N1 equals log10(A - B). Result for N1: 0.18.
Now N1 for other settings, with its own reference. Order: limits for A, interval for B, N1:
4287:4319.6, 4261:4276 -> 0.16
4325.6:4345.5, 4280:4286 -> 0.48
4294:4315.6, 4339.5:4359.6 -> 0.30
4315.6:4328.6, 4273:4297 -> 0.20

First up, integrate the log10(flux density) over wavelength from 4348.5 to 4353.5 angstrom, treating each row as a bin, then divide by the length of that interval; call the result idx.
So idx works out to 1.21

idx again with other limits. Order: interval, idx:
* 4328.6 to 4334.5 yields 1.25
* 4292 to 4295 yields 1.23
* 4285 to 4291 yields 1.19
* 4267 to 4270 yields 1.26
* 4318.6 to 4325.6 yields 1.20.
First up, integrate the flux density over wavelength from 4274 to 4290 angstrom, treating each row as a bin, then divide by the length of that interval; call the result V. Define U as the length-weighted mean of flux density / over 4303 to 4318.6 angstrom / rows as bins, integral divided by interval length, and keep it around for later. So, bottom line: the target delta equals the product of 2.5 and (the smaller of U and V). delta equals 37.1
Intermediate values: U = 14.8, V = 16.4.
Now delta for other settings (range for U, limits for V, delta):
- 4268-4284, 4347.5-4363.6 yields 42.0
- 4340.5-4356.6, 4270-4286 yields 39.4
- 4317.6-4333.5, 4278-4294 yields 40.6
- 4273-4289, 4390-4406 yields 40.6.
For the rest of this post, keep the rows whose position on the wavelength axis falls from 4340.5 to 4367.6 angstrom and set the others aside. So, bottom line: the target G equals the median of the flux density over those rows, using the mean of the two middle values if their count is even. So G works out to 17.2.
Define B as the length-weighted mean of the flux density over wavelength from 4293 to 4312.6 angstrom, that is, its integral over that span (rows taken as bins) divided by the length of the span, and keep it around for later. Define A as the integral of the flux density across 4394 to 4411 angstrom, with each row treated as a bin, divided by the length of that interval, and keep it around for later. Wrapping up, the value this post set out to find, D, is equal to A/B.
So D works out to 1.12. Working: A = 16.4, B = 14.7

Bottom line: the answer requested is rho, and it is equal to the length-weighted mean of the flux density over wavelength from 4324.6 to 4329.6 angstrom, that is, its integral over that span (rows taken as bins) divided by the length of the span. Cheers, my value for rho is 16.6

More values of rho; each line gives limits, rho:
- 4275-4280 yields 16.8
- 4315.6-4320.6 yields 16.0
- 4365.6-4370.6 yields 18.7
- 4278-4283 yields 16.6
